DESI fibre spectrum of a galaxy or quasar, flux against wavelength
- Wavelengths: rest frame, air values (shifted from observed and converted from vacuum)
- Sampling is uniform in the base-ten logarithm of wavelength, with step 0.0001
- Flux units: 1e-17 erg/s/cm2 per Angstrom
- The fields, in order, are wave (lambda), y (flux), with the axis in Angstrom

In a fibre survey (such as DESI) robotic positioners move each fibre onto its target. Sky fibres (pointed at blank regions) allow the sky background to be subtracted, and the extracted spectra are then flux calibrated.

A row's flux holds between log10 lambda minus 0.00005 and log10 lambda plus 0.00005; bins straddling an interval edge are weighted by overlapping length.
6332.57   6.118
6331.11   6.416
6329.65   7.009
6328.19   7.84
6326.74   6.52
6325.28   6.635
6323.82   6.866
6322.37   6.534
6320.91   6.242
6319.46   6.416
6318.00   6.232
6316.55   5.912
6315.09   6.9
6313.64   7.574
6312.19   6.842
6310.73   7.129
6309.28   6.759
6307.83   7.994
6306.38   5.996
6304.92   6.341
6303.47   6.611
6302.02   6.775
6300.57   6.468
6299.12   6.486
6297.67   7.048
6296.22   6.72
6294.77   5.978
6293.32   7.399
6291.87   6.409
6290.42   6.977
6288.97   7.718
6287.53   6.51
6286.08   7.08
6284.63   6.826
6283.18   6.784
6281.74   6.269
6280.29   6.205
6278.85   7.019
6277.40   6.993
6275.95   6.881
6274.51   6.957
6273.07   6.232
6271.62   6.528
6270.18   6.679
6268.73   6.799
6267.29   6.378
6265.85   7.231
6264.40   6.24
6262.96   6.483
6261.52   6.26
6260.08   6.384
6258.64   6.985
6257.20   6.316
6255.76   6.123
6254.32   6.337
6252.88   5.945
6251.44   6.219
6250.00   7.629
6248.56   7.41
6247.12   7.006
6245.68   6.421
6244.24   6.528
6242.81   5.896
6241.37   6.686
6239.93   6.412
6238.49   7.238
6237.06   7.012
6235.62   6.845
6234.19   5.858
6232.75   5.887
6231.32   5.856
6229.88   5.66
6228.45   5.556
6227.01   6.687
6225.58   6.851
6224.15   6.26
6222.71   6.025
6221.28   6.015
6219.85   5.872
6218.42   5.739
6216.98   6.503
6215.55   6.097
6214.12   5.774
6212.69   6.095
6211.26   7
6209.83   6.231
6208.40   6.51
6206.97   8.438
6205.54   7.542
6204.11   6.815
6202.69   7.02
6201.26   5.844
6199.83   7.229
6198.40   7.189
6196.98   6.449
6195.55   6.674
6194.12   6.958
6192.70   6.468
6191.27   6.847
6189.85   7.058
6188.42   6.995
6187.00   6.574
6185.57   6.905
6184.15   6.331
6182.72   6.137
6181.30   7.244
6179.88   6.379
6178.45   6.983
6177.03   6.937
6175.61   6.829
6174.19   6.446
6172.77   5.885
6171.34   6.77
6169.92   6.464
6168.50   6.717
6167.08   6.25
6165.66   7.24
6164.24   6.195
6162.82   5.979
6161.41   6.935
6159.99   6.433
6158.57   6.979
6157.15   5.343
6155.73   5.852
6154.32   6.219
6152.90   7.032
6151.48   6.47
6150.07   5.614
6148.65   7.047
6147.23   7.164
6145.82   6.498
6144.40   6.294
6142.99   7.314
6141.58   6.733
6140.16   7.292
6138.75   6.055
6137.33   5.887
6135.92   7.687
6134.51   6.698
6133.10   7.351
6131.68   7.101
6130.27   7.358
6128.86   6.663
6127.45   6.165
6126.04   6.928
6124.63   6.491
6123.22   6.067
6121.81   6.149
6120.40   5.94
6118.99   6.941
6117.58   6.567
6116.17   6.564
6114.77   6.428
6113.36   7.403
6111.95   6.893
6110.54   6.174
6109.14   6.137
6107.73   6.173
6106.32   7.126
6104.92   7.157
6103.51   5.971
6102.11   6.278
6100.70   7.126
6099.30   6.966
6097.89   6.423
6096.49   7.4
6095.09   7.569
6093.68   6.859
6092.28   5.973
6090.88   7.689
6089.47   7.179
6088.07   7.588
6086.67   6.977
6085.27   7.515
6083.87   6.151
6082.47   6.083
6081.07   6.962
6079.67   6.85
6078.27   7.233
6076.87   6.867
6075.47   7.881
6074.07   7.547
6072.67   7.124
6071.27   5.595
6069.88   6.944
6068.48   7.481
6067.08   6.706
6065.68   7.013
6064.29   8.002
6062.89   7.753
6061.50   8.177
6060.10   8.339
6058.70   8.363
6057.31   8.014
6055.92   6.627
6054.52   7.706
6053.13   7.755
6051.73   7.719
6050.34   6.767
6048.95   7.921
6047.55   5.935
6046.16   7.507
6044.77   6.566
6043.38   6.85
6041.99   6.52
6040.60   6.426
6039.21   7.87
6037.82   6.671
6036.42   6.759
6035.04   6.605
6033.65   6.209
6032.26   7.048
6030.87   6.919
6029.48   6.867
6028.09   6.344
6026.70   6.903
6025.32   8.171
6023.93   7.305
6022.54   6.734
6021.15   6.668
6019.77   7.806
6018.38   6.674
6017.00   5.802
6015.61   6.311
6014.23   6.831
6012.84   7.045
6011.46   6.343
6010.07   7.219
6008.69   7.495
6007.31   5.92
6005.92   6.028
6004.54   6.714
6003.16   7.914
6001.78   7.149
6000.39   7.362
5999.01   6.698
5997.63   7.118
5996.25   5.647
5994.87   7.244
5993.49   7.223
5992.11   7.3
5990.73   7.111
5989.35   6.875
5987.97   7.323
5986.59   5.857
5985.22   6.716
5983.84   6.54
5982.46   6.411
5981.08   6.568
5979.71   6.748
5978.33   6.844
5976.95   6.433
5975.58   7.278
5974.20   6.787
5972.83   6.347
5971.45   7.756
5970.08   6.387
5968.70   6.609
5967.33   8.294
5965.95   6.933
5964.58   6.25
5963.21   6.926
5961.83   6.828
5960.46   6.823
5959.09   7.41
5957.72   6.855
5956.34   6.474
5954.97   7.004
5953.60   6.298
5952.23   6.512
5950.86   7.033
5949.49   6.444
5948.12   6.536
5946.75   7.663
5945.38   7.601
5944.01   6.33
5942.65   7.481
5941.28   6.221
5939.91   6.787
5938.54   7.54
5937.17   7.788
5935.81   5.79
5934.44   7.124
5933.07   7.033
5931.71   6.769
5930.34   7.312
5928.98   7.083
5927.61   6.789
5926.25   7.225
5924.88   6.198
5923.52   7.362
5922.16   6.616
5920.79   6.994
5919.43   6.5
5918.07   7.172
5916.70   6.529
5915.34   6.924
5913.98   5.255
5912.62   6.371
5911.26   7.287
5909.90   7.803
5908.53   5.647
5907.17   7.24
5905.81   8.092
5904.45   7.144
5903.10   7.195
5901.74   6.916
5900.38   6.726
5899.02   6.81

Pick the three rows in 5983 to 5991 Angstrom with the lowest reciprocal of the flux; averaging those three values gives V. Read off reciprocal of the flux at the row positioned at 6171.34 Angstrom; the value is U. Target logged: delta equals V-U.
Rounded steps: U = 0.148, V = 0.1409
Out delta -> -0.007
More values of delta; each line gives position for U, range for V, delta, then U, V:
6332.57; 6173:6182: -0.022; 0.163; 0.1418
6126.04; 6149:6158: 0.008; 0.144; 0.1525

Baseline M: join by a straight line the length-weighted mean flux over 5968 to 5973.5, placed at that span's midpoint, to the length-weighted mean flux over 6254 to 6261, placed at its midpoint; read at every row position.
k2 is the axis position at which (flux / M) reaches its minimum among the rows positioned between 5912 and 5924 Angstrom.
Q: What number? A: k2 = 5913.98 Angstrom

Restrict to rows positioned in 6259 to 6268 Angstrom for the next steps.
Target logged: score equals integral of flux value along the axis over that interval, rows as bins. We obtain 58.7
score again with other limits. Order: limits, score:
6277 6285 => 53.3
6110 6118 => 53.5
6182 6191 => 60.1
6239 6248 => 58.7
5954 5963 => 61.9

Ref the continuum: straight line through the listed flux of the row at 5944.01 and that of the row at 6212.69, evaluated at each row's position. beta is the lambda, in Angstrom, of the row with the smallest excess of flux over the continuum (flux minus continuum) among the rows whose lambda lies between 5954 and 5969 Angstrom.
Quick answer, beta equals 5964.58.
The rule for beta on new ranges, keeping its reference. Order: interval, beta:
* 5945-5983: 5964.58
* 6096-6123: 6120.40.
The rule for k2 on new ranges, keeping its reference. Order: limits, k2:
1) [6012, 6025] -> 6017.00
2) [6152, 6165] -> 6157.15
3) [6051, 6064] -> 6055.92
